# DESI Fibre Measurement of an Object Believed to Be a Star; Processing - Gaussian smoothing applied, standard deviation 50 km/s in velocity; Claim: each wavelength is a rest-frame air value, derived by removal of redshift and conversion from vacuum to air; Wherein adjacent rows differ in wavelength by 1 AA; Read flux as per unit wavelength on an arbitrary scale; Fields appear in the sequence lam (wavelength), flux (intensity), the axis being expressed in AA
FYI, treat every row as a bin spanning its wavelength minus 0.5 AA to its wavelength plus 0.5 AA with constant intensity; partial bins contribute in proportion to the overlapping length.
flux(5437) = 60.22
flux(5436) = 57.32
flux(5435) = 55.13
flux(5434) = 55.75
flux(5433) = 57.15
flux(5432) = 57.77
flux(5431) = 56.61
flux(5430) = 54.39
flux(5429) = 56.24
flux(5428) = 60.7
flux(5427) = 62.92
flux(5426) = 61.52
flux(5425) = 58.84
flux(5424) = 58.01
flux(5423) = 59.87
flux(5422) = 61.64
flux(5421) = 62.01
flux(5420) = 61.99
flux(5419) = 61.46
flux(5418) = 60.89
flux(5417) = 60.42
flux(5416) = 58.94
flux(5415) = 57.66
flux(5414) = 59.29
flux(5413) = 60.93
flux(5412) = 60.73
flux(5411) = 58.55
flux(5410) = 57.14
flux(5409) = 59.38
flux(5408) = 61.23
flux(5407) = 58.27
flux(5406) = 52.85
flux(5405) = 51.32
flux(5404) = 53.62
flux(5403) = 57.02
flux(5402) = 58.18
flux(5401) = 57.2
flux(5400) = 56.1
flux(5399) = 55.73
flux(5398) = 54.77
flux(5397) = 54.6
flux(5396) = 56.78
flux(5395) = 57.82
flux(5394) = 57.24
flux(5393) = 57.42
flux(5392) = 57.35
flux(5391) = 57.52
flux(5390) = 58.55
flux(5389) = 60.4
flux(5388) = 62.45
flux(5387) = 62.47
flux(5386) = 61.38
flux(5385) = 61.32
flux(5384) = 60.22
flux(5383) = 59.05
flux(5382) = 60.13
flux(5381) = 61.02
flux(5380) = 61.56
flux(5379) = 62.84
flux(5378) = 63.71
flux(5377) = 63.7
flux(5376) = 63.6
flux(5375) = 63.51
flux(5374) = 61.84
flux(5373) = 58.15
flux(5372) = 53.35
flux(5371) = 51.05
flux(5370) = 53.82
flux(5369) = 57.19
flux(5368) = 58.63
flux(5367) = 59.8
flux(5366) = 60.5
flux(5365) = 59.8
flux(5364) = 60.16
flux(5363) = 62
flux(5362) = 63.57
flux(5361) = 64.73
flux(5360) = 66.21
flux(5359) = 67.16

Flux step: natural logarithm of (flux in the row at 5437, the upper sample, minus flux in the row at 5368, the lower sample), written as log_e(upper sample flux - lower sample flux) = 0.5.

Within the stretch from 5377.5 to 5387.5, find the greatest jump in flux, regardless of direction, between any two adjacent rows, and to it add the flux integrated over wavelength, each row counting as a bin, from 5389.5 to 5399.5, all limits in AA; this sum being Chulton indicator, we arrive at 569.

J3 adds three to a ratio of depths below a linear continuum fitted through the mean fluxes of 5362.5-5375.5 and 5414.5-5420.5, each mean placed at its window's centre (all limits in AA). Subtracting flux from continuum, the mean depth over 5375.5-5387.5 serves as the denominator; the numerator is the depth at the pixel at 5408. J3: 3.5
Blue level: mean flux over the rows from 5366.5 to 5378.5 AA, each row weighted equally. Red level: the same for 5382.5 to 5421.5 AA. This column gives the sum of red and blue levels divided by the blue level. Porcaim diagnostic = 1.99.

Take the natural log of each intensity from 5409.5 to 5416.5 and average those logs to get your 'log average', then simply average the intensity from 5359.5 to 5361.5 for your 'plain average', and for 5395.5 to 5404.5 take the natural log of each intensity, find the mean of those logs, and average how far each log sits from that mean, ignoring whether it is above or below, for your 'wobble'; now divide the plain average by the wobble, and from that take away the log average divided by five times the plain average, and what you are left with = 3115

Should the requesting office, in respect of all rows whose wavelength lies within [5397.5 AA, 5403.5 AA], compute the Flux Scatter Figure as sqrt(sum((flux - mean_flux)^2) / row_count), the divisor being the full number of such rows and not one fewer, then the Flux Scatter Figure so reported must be 1.1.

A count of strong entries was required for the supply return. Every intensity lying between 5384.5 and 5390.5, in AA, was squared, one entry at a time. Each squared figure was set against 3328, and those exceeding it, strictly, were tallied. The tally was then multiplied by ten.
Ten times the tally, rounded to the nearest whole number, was 60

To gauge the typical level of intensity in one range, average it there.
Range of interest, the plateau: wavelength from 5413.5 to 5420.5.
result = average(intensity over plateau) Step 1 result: 60.1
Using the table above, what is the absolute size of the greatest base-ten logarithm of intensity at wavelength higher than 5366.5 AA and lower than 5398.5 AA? 1.804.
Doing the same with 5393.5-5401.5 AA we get 1.762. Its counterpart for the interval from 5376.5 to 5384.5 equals 1.804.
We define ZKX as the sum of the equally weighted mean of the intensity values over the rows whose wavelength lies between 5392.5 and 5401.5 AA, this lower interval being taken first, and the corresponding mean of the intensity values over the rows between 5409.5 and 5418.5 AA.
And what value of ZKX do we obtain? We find 116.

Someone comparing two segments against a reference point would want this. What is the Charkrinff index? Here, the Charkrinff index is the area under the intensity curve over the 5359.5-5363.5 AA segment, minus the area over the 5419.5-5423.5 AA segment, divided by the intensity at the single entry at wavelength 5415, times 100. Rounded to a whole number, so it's 19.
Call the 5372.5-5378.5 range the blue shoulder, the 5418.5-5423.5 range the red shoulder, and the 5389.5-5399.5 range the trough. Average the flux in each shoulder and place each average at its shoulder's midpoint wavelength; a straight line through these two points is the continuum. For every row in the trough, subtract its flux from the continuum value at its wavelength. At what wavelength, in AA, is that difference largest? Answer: 5397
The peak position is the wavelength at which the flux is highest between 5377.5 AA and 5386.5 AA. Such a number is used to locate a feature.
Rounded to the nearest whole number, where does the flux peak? 5378 AA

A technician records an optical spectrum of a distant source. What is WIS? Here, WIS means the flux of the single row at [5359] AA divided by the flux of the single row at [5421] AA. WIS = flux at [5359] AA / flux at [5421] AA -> 1.08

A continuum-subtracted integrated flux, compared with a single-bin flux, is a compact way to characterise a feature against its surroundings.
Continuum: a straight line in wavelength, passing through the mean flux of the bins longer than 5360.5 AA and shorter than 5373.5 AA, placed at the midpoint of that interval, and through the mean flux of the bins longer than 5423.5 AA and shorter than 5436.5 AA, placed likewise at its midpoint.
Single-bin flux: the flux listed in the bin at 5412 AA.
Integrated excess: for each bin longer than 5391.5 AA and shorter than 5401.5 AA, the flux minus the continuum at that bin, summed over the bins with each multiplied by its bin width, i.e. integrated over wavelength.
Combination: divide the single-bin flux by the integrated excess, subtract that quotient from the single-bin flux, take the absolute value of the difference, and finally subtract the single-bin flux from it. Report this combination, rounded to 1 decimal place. 3.4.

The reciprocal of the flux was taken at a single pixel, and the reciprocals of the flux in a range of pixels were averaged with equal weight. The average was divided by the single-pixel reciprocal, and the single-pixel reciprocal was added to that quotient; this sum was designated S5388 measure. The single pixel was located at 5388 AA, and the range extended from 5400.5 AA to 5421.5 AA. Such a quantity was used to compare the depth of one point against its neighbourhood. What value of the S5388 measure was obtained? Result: 1.09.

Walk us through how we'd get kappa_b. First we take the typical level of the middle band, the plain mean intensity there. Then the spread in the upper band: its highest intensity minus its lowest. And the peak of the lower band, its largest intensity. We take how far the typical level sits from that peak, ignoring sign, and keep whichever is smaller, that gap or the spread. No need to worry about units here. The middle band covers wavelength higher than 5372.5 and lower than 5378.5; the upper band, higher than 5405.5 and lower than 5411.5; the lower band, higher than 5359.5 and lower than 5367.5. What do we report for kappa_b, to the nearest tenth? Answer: 3.8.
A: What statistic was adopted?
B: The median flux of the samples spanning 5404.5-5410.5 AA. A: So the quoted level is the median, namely 58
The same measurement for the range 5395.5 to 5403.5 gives 56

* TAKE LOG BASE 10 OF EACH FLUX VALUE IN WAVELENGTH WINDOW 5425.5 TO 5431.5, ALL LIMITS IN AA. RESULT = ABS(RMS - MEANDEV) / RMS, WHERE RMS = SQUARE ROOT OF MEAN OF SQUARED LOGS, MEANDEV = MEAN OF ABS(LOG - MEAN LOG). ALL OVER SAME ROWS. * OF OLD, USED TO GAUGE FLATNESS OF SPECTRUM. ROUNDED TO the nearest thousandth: 0.988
